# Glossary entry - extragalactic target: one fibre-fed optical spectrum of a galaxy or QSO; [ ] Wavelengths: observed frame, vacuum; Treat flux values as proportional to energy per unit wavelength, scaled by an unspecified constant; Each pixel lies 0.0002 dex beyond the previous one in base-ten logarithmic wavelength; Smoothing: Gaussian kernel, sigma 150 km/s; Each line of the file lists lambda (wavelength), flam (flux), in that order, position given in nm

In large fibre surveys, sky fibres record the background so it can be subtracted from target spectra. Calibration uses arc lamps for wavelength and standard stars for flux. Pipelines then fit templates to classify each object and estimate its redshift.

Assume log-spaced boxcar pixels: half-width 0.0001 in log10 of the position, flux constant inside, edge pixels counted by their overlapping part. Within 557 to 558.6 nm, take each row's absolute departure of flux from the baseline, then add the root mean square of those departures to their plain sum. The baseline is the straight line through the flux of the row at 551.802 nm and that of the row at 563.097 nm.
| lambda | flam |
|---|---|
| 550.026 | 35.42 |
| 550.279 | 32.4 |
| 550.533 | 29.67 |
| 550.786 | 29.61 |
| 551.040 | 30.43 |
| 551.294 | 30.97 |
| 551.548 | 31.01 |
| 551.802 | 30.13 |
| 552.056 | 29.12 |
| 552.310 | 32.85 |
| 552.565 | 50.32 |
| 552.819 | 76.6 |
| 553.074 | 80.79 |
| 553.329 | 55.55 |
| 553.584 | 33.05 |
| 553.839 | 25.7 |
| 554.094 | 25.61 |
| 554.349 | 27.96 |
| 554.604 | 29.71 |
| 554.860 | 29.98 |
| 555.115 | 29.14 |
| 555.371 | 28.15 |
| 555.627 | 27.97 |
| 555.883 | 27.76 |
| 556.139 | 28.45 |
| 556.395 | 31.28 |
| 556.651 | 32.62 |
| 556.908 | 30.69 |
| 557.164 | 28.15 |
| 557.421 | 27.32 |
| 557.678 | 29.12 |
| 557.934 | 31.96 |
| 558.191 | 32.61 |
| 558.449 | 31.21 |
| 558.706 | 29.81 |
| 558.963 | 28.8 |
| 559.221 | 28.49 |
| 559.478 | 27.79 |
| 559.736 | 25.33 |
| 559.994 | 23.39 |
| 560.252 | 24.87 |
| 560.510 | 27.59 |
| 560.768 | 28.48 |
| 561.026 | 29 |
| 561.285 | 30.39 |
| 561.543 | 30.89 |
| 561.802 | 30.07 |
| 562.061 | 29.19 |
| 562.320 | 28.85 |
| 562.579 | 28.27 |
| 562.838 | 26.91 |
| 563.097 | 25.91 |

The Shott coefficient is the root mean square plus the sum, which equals 18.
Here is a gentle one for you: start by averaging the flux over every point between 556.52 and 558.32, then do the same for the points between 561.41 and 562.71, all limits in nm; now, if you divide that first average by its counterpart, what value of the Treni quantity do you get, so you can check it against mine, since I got 1.03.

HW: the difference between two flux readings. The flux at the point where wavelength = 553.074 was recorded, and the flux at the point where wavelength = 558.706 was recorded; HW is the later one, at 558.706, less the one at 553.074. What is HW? -51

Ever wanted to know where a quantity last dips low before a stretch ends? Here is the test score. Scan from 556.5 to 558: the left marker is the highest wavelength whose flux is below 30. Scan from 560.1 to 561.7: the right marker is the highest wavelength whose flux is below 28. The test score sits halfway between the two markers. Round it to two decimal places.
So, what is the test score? 559.09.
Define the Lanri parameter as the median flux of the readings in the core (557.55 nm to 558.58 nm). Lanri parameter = 31.6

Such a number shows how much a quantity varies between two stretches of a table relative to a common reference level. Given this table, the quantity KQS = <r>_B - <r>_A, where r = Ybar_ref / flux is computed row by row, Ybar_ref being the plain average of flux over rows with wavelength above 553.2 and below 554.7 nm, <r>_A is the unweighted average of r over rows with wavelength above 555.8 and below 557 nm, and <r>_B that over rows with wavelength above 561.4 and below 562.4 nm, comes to 0.01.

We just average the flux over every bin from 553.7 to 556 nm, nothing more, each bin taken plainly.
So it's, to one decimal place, 28.0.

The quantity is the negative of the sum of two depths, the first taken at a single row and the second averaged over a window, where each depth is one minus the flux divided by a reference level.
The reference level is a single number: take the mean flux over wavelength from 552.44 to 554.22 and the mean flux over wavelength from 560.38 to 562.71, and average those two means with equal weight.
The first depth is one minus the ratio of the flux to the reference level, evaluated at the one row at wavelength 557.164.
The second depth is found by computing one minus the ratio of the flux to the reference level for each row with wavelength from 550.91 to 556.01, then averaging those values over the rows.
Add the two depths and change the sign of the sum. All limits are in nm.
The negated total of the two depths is -0.36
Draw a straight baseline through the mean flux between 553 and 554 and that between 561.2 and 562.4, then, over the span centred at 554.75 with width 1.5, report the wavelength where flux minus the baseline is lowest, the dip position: 554.094 nm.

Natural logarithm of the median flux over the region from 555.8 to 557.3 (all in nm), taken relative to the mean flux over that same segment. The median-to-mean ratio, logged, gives -0.01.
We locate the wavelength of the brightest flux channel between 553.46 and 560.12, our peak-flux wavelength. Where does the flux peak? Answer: 553.584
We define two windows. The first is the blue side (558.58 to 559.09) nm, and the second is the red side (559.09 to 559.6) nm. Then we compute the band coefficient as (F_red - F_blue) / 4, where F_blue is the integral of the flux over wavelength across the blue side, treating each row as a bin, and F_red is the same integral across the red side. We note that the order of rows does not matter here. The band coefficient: -0.15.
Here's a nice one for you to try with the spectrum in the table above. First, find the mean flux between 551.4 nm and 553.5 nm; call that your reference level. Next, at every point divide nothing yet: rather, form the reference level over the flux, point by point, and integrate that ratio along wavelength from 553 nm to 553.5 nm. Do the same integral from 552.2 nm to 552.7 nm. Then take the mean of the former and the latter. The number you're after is 0.50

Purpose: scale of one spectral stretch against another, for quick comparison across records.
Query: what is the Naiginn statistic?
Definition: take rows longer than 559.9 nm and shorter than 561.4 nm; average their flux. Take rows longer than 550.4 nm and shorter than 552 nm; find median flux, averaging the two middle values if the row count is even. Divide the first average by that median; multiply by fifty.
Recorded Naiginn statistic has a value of 45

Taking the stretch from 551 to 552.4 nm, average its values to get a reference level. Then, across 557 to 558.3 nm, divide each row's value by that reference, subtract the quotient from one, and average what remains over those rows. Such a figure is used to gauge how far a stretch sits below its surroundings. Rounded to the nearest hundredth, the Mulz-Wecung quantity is 0.03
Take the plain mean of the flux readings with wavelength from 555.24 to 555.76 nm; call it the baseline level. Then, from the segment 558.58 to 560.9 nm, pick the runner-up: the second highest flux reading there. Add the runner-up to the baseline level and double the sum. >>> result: 114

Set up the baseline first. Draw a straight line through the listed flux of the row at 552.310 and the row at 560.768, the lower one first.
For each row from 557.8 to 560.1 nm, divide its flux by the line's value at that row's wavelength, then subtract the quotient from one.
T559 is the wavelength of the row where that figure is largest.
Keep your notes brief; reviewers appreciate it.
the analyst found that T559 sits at 559.994 nm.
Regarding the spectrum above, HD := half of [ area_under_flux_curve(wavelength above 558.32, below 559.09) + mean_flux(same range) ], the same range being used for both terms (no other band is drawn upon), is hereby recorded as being 26.5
